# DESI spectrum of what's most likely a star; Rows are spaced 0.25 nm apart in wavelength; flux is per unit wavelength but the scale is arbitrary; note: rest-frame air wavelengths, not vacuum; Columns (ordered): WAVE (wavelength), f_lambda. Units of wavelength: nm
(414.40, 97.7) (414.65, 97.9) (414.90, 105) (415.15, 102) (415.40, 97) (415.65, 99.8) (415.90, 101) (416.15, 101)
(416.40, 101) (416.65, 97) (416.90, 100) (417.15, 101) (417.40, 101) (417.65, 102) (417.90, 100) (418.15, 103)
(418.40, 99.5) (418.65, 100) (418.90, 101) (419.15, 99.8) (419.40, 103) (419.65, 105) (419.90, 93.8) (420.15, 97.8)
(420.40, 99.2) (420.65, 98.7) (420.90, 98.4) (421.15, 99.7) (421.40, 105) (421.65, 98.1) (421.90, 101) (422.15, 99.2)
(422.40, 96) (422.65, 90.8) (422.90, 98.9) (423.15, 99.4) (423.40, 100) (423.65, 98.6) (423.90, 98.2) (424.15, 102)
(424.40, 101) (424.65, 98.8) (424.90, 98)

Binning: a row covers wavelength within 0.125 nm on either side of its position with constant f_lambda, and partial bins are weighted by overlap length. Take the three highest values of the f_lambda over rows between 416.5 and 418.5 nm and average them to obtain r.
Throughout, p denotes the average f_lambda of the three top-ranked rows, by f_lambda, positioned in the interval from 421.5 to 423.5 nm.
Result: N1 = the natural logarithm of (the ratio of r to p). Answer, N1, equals 0.018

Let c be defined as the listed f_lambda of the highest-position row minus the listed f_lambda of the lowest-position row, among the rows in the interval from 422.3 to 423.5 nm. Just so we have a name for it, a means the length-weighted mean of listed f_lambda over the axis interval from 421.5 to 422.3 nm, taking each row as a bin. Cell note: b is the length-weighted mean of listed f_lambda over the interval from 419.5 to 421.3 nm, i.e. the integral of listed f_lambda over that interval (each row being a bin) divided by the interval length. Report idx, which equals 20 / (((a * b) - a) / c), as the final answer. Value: 0.008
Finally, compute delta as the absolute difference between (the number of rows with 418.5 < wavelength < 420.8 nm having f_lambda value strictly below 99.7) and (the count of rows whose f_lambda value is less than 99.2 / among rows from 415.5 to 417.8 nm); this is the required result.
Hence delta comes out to 3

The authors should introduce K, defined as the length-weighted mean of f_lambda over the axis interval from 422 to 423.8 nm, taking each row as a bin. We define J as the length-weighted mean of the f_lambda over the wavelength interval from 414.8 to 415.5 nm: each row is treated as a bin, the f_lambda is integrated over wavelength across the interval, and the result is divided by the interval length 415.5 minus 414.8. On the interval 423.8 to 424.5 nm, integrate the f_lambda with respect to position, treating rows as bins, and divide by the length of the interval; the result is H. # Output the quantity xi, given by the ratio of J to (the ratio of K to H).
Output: 104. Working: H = 100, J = 101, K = 97.6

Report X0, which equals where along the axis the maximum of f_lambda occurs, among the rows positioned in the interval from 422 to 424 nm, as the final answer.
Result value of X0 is 423.40 nm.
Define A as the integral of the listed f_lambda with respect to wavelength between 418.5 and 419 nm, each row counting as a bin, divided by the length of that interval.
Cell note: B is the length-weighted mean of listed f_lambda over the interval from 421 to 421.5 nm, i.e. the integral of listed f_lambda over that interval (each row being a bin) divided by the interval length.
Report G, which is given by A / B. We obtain 0.98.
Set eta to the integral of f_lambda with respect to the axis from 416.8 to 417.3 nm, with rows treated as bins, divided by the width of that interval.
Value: 101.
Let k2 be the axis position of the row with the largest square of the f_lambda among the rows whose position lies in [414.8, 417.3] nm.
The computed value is 414.90 nm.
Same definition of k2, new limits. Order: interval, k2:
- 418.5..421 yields 419.65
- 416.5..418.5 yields 418.15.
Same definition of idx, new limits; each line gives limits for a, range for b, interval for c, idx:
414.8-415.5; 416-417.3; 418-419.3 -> -0.006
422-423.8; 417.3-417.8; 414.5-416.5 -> 0.006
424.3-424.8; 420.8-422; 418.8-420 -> -0.015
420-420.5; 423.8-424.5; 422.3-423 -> 0.006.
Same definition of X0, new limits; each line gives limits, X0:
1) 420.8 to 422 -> 421.40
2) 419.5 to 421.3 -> 419.65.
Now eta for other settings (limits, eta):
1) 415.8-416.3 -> 101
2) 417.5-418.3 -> 102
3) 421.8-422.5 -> 99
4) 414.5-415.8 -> 100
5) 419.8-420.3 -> 96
